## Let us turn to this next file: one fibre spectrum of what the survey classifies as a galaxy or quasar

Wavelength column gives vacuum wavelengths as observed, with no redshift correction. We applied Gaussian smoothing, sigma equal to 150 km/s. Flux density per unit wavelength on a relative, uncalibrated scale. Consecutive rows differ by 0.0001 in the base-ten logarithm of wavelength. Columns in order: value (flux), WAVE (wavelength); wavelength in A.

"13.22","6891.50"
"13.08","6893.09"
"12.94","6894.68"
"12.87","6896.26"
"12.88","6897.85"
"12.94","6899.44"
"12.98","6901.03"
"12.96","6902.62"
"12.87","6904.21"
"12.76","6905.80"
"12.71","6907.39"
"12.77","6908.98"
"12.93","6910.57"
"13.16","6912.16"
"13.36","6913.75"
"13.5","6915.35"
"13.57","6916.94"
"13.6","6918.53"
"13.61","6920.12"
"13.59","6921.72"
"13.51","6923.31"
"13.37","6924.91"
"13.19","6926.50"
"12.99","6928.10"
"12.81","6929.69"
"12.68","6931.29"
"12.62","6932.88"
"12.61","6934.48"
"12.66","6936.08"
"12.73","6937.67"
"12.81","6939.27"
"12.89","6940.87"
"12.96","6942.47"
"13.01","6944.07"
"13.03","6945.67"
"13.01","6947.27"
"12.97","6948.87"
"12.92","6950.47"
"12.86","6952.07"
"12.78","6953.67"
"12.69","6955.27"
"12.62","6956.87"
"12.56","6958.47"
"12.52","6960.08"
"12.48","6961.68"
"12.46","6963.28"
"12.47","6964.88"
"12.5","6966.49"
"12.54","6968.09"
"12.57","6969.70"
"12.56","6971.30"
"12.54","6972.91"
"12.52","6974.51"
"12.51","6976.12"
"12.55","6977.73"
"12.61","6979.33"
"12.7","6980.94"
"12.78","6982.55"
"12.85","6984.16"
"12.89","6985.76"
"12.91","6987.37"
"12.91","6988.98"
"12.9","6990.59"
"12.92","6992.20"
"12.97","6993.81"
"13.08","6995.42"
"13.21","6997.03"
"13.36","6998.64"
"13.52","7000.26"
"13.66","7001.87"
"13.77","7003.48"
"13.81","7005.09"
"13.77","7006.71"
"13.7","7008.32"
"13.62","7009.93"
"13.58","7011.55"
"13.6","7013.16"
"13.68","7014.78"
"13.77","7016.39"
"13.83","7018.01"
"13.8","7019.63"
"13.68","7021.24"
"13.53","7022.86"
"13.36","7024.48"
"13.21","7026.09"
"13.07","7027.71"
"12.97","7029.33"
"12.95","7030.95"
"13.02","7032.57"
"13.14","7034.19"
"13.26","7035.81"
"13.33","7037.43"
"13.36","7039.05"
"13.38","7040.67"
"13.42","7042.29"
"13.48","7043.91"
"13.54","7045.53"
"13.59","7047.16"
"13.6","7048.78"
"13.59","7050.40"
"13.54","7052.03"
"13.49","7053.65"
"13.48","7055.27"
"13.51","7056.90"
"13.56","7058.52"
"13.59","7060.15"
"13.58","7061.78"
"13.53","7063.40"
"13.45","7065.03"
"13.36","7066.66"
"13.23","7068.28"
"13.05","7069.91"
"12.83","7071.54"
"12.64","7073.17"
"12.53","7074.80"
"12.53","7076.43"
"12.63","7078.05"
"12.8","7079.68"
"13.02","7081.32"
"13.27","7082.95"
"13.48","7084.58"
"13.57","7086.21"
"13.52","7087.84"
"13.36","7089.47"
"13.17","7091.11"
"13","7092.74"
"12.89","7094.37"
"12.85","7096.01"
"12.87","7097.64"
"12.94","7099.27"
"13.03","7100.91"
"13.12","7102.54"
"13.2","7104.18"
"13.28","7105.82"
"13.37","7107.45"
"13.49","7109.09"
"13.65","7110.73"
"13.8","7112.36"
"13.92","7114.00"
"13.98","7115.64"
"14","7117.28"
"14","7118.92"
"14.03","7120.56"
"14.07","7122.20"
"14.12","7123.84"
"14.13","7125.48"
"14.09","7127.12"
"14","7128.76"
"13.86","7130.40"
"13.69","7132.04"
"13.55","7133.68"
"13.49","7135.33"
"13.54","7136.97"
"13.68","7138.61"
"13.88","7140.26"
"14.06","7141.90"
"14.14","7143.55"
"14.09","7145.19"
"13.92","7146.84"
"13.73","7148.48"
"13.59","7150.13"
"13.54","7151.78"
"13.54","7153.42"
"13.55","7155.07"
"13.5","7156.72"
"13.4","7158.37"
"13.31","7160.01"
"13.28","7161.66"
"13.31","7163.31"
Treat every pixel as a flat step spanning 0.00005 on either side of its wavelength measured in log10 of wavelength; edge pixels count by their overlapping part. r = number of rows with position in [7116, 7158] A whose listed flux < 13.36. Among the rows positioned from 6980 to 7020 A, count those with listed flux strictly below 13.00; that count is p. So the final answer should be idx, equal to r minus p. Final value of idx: -9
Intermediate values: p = 9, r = 0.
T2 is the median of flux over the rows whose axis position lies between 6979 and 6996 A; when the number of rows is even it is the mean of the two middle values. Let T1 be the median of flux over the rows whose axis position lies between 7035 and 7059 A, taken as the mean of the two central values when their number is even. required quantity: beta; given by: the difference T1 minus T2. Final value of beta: 0.6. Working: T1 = 13.5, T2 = 12.9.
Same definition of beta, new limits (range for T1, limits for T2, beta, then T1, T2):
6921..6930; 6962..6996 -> 0.7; 13.3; 12.6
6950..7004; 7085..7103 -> -0.3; 12.7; 13.0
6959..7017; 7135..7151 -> -0.9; 12.9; 13.8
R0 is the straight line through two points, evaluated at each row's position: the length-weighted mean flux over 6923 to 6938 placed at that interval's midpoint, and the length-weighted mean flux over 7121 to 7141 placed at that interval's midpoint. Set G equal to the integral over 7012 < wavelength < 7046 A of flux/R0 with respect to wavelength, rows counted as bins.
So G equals 34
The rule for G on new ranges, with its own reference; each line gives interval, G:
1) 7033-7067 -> 34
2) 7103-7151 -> 48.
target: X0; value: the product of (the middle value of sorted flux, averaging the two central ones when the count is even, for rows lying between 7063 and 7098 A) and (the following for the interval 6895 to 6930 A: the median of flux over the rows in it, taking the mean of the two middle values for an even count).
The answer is 169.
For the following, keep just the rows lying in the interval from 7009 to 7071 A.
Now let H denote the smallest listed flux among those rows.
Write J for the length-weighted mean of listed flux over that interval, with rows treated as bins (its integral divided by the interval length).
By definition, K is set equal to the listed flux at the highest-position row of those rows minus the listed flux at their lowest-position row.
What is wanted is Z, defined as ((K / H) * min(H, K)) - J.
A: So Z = -13.41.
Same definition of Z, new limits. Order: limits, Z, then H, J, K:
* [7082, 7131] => -13.51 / 12.85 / 13.5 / 0.6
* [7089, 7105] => -13.03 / 12.85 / 13.0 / -0.2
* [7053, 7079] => -13.13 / 12.53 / 13.2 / -0.9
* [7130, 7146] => -13.79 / 13.49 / 13.8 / 0.2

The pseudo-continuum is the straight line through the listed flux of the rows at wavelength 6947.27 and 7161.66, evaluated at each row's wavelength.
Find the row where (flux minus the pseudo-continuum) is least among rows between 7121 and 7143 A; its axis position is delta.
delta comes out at 7135.33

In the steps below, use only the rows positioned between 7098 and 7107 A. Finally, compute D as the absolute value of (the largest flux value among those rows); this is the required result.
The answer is 13.3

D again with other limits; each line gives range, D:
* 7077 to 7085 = 13.5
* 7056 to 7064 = 13.6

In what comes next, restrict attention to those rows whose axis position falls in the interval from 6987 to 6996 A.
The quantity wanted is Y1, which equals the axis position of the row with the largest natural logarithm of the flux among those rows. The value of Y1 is 6995.42 A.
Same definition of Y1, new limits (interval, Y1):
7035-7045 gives 7043.91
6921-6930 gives 6921.72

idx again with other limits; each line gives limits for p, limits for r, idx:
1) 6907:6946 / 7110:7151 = -13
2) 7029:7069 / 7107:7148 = -2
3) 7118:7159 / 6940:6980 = 25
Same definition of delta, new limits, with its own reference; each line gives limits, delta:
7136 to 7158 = 7156.72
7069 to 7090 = 7076.43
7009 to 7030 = 7029.33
